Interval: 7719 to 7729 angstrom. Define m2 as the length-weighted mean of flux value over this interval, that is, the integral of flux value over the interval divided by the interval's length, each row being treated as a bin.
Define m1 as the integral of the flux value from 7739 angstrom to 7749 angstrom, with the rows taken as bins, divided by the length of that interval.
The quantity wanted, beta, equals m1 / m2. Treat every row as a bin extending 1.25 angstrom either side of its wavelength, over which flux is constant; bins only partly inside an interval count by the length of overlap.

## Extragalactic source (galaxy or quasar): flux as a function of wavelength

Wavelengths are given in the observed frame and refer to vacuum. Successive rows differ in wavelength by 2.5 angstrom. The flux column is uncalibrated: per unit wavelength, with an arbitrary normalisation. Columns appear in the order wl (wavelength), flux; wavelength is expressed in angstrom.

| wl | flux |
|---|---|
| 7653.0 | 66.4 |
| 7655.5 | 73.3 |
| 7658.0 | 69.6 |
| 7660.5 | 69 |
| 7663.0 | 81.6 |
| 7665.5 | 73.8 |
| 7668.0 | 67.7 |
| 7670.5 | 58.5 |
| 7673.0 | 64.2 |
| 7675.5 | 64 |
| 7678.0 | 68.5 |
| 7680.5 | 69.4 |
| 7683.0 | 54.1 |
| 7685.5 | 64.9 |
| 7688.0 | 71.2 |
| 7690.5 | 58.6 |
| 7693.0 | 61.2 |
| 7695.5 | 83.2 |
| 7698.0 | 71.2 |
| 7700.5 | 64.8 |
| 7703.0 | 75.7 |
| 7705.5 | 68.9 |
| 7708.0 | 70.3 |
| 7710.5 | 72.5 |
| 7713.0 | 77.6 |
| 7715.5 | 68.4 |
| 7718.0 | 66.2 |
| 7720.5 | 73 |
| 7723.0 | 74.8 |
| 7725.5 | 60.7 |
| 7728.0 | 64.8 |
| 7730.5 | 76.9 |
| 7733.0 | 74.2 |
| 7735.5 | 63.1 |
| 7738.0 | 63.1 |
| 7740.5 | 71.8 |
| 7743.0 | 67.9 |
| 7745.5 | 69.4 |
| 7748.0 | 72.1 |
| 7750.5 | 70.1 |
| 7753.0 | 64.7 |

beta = 1.03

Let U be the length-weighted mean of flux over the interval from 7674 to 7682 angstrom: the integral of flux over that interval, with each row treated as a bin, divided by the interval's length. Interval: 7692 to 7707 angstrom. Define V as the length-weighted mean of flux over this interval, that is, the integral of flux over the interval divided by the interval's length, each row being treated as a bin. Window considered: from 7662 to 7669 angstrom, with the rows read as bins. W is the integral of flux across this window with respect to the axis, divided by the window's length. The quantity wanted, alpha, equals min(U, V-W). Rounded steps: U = 67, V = 71.0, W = 74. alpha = -3.4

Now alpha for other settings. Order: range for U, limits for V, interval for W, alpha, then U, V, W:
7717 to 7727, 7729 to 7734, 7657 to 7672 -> 5.1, 69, 75.1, 70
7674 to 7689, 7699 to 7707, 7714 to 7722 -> 0.2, 65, 69.9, 70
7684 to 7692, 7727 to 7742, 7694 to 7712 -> -3.3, 64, 69.0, 72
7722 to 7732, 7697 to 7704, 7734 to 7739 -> 6.7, 69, 70.4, 64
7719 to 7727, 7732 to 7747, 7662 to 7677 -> 0.1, 69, 68.2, 68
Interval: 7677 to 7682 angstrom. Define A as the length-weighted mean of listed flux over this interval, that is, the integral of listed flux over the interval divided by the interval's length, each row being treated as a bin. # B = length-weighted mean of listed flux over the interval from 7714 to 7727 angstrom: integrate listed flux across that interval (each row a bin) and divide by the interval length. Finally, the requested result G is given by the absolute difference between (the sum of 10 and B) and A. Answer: 10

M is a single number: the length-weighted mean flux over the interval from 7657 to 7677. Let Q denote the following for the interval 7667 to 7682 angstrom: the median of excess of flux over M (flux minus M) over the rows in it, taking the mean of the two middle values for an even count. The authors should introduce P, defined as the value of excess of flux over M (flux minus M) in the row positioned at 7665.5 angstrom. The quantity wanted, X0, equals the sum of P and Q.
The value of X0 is 2.7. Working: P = 5.3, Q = -2.6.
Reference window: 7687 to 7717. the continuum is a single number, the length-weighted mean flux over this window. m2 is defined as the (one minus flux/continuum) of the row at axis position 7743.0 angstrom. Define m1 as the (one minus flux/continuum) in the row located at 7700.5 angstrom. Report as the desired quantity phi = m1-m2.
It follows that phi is 0.04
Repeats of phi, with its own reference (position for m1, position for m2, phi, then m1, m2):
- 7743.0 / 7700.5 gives -0.04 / 0.03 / 0.08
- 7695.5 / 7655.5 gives -0.14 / -0.18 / -0.04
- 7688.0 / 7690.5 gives -0.18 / -0.01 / 0.17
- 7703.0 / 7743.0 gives -0.11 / -0.08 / 0.03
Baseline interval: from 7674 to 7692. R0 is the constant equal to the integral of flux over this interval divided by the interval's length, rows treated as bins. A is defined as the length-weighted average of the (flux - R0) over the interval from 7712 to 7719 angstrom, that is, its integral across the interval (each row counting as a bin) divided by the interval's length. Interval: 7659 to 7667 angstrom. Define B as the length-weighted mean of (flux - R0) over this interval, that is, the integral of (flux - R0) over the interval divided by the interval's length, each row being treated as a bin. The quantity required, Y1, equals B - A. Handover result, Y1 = 4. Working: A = 6.3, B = 10.1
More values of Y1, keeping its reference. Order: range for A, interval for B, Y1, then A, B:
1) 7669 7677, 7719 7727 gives 7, -1.7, 4.9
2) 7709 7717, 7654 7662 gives -2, 8.2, 6.5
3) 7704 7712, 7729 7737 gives 0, 6.6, 6.6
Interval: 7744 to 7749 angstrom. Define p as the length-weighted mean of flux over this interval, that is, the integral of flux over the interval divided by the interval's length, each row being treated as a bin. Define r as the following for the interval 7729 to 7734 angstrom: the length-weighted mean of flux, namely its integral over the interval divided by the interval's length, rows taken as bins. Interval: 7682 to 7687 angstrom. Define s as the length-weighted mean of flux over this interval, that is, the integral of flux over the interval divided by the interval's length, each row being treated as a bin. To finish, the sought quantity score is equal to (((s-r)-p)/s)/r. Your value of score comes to -0.0188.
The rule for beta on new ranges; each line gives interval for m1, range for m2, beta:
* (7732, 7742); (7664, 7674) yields 1.02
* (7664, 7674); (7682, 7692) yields 1.07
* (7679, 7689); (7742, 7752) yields 0.93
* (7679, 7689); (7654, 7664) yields 0.89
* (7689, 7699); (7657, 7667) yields 0.93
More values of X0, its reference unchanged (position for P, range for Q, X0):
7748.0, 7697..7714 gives 6.2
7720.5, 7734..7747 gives 3.8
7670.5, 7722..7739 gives -13.8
